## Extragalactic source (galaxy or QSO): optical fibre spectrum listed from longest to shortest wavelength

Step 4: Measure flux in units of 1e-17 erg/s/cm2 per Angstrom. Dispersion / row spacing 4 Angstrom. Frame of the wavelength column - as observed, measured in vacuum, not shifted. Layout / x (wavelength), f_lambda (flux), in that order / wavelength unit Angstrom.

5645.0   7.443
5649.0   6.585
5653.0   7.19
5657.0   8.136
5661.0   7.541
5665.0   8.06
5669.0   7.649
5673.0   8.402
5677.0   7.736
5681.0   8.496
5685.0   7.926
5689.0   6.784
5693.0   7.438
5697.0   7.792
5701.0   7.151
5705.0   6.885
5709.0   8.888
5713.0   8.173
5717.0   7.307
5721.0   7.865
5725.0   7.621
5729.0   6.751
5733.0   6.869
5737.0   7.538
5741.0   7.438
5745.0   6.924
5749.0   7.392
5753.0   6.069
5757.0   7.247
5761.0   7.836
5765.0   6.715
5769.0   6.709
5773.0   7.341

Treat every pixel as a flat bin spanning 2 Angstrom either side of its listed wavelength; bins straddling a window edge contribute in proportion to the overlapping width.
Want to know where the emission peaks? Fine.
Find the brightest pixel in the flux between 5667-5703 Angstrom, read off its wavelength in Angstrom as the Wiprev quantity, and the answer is 5681.0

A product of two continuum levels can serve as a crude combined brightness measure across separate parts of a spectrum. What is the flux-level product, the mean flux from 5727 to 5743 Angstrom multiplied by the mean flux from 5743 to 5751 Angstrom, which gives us 51.2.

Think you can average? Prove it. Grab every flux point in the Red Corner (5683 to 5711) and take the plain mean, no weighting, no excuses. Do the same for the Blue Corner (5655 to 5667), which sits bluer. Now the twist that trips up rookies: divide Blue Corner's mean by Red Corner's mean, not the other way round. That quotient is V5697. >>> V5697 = 1.05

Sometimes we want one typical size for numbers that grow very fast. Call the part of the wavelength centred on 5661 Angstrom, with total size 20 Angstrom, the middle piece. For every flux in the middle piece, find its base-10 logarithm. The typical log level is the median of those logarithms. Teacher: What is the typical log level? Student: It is 0.884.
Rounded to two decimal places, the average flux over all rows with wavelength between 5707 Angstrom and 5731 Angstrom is 7.77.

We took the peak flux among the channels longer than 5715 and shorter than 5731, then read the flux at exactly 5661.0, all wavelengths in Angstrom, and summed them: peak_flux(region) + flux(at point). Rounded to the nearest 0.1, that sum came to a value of 15.4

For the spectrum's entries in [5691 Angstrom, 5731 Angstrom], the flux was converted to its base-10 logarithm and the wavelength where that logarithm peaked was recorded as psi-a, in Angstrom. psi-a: 5709.0 Angstrom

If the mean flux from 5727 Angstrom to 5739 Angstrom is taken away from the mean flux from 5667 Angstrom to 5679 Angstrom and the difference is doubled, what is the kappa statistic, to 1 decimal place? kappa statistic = 1.8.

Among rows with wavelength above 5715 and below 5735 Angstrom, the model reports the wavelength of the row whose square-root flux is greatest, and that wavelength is 5721.0 Angstrom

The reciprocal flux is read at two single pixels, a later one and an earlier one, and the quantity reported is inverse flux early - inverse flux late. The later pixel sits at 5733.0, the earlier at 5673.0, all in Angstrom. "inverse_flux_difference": -0.027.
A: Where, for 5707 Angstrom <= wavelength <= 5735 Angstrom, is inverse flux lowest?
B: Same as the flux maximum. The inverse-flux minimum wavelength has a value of 5709.0 Angstrom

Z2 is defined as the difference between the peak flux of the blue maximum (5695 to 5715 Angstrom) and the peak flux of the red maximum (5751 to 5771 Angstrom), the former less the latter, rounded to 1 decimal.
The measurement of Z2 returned 1.1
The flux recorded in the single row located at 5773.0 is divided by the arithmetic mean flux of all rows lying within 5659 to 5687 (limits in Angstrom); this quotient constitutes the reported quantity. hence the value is 0.92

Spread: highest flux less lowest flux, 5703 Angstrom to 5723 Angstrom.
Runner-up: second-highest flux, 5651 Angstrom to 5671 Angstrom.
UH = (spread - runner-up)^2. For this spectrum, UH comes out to 36.7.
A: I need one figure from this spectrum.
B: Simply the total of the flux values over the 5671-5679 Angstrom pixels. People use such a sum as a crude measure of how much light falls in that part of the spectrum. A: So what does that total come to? 16.1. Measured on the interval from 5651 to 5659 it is 15.3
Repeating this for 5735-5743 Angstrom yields 15.0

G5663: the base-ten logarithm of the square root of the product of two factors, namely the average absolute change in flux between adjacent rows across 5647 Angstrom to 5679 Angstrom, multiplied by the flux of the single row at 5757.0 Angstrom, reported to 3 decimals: 0.334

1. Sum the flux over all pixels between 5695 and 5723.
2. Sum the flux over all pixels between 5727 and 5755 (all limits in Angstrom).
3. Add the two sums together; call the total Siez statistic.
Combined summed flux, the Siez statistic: 103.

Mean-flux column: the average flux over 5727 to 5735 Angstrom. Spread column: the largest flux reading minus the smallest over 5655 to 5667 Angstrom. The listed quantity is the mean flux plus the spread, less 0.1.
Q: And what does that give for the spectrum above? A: 7.3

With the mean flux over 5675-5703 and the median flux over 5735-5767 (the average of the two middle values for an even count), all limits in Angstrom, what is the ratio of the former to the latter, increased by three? 4.04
